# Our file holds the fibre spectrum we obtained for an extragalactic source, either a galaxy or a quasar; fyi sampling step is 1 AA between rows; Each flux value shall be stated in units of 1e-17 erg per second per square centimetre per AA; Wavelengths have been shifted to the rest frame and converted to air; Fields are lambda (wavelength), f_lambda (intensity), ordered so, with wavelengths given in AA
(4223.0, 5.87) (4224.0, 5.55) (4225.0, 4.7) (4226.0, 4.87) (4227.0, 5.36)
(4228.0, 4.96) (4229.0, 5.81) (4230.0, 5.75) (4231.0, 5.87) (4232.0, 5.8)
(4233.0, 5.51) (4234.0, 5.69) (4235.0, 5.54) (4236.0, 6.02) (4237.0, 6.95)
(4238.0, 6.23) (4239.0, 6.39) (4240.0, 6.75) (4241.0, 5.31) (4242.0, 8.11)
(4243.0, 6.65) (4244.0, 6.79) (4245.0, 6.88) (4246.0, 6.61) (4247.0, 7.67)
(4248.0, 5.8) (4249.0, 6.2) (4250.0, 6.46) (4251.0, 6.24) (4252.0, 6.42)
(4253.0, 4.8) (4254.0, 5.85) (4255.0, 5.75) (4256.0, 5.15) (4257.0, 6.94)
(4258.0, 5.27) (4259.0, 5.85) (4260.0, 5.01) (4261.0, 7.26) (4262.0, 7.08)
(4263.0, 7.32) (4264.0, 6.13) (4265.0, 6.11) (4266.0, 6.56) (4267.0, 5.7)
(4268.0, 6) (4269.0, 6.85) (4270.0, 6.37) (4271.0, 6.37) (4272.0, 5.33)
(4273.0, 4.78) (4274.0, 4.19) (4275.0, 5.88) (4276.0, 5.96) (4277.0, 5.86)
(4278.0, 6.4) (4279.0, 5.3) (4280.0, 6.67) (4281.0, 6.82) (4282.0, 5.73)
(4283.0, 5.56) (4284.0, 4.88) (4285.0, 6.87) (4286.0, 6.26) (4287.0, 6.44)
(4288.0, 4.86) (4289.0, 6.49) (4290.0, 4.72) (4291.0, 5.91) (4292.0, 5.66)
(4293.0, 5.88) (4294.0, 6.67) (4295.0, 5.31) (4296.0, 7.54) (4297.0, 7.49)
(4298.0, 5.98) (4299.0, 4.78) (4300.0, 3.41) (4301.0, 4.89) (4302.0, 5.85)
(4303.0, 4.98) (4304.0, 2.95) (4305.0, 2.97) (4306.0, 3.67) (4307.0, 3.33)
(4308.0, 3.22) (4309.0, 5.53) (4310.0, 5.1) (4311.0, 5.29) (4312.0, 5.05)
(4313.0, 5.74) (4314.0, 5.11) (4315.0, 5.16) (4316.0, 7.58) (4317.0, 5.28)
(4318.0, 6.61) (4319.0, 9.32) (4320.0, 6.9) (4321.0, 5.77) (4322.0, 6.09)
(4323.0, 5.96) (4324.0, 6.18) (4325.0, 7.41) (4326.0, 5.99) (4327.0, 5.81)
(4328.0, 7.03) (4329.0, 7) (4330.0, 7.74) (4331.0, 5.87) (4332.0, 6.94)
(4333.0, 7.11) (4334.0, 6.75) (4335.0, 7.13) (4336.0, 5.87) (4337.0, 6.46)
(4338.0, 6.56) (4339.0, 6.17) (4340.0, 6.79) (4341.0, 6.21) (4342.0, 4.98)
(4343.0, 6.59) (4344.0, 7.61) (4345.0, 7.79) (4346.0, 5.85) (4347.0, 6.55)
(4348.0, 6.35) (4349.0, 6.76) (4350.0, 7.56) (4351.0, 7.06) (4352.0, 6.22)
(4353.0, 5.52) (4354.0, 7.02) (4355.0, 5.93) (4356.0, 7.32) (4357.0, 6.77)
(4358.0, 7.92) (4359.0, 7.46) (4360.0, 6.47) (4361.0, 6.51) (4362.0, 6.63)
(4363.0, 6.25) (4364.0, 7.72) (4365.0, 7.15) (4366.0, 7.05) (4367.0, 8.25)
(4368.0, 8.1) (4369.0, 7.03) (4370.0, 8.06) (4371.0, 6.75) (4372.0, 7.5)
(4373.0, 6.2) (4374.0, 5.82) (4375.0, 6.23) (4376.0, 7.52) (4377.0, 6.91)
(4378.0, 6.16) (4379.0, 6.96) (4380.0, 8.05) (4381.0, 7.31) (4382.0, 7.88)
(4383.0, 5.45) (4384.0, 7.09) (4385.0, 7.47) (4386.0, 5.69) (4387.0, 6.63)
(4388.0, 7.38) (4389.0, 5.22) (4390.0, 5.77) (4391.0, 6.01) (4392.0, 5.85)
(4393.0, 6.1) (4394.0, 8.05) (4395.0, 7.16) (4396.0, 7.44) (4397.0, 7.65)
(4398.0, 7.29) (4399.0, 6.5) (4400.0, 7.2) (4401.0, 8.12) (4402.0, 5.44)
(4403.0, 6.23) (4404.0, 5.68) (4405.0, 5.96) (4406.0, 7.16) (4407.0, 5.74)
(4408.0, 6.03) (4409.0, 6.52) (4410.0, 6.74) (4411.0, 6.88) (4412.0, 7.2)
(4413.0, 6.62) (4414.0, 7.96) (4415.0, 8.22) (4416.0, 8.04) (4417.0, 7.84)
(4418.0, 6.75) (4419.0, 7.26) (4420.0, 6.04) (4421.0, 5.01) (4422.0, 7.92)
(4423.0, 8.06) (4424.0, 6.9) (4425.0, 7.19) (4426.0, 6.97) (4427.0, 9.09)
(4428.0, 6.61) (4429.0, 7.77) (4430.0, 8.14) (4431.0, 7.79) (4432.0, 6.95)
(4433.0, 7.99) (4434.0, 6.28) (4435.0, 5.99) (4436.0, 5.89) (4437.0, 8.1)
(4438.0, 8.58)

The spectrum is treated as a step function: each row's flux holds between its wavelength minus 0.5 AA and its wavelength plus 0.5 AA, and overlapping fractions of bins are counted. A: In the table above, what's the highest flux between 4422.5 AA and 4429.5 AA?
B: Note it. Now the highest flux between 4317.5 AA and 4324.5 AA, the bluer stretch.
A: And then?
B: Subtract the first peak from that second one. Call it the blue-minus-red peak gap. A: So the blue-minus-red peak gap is 0.2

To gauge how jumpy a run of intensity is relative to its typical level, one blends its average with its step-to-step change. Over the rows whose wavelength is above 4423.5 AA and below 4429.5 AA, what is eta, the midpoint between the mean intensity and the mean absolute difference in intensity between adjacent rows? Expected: 4.3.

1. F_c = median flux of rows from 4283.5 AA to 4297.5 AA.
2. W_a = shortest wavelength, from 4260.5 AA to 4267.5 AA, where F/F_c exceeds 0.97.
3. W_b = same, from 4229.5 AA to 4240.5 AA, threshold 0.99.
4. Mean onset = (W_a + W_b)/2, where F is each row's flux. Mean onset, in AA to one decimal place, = 4249.0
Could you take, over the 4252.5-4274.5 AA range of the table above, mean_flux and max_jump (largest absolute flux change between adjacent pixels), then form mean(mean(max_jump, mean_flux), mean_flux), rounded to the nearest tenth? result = 5.0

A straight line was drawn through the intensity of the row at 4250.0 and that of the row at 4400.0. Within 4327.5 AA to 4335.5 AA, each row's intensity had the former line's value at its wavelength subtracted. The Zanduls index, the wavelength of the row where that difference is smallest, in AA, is 4331.0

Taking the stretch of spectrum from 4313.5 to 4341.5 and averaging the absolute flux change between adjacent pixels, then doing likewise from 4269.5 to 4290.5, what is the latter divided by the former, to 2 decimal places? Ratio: 0.90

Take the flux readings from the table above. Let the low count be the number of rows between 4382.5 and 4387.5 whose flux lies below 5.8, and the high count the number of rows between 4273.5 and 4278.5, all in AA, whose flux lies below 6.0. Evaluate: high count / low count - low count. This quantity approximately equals 0.0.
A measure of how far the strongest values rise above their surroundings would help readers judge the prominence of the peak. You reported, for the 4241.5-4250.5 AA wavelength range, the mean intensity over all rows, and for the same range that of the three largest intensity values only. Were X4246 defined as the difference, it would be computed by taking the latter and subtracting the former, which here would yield 0.8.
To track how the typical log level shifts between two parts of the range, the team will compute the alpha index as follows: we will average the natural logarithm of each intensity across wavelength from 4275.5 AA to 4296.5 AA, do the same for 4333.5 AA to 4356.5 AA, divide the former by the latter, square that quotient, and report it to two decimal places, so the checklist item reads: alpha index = 0.90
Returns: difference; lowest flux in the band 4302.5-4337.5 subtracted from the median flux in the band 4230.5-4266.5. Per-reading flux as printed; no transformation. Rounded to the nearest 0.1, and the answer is 3.3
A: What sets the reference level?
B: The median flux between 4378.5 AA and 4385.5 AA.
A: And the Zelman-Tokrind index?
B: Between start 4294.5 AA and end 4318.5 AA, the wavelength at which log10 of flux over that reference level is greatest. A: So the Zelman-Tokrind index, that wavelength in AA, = 4316.0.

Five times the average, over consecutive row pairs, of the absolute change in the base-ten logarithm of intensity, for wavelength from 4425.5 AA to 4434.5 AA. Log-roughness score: 0.361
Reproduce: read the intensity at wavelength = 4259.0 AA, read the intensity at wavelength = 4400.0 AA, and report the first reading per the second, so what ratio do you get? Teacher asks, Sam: 0.81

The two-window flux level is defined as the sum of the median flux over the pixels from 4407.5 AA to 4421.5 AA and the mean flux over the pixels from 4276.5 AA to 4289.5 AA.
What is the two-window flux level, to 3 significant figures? 12.8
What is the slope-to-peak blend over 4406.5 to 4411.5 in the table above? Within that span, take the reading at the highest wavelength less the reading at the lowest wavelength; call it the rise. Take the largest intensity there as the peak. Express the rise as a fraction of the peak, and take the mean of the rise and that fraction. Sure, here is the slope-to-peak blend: 0.7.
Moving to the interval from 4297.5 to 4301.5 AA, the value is -0.6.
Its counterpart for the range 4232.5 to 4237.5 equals 0.8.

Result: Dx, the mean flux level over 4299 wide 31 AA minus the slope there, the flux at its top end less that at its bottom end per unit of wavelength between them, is 5.2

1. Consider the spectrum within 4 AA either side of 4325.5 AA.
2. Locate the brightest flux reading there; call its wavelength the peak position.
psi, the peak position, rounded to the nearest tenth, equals 4325.0 AA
